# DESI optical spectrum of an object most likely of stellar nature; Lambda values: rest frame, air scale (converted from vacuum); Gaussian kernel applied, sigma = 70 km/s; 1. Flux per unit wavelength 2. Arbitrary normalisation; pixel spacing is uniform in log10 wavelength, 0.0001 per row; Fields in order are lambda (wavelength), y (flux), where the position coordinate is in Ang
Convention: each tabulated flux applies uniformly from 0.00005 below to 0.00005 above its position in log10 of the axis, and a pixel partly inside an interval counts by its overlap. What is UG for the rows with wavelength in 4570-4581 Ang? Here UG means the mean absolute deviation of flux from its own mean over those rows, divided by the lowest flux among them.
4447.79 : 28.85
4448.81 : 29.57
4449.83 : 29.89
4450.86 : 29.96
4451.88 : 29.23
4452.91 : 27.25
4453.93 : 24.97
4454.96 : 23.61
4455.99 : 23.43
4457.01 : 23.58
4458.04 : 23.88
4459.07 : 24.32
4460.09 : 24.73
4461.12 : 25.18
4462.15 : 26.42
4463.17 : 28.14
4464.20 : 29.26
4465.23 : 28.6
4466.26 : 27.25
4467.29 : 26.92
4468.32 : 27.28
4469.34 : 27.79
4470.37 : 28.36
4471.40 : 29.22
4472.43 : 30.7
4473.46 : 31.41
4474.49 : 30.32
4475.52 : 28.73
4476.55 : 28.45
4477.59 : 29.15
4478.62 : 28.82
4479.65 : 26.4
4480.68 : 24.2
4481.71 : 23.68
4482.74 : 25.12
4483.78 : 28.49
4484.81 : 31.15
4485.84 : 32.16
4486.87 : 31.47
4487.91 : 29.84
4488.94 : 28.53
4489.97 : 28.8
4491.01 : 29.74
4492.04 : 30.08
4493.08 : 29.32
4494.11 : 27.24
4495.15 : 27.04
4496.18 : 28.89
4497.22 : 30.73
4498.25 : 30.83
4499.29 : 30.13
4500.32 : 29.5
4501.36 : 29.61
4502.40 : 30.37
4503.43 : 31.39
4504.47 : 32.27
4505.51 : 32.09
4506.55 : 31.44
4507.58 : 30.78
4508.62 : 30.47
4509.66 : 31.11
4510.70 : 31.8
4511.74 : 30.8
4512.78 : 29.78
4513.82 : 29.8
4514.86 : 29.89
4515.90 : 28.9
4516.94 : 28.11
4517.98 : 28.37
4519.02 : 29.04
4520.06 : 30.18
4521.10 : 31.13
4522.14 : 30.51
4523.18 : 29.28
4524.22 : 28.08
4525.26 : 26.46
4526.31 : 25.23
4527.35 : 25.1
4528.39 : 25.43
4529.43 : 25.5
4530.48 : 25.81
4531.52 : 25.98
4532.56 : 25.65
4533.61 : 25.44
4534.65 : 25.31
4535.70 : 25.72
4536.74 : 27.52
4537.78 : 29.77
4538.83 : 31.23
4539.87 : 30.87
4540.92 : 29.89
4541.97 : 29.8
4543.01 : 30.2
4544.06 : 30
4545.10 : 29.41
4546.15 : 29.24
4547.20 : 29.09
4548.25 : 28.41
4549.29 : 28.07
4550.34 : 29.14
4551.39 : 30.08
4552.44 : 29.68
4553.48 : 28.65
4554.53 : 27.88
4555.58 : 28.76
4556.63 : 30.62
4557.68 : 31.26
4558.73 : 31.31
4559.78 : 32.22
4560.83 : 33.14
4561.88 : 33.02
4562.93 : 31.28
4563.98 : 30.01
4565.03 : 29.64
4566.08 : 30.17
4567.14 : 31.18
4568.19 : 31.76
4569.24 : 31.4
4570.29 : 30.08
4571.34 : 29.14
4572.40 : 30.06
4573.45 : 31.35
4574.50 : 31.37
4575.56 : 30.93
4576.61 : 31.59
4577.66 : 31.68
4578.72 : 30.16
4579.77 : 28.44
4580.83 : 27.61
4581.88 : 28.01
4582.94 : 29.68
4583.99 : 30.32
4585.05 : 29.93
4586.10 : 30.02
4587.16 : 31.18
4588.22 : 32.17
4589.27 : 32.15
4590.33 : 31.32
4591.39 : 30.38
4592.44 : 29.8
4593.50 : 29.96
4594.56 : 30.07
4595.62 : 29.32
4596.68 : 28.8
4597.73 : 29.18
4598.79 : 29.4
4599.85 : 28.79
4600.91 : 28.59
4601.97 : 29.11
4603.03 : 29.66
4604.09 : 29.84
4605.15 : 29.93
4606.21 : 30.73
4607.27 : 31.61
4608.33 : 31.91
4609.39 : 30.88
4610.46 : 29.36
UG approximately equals 0.038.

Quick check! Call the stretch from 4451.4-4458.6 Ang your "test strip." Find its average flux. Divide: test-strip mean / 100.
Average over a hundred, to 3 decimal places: 0.251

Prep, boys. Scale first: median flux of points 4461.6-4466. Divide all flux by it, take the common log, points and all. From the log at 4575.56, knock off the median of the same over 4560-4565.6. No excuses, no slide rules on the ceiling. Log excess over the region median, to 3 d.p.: -0.005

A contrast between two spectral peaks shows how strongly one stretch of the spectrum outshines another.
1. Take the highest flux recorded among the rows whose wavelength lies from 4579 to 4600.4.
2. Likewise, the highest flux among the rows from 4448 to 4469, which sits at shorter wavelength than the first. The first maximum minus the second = 2.2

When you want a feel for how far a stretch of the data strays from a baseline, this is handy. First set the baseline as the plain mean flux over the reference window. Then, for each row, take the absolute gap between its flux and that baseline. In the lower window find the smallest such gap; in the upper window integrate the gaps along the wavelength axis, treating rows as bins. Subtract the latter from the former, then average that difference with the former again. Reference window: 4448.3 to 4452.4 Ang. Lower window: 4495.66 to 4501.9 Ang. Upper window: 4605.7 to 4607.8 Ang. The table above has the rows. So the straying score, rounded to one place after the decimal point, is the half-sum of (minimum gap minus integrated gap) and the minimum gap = -1.5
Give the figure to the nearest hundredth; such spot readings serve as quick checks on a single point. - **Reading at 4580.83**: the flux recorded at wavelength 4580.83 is 27.61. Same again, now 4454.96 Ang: 23.61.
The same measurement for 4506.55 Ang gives 31.44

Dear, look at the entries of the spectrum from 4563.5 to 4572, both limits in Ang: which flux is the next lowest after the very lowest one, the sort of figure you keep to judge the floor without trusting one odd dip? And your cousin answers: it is 29.64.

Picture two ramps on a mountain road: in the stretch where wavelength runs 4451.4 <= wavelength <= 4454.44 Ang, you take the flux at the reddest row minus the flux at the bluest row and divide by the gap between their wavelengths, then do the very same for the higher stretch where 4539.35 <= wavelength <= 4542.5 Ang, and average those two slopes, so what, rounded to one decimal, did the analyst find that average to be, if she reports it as -1.3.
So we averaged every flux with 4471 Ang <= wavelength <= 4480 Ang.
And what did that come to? 29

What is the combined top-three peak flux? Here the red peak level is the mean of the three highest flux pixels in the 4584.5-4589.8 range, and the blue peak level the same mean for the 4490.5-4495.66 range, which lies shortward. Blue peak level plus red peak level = 61.5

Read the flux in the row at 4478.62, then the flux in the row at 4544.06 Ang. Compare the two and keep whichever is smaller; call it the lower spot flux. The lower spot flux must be 28.8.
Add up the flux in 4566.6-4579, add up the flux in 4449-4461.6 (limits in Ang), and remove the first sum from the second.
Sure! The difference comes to -61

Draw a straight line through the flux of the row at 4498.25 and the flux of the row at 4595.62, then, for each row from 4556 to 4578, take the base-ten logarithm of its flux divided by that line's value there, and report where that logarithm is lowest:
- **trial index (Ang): 4571.34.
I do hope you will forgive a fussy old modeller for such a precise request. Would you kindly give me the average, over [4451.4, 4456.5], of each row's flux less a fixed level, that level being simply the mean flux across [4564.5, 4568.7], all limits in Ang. -5.0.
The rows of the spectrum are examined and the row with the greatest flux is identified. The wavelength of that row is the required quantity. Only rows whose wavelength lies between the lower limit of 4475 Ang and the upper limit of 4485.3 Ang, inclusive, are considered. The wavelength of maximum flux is 4484.81 Ang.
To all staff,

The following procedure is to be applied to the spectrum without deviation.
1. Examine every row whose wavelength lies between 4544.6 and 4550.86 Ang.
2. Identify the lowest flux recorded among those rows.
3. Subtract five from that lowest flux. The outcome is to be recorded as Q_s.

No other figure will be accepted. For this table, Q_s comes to 23.1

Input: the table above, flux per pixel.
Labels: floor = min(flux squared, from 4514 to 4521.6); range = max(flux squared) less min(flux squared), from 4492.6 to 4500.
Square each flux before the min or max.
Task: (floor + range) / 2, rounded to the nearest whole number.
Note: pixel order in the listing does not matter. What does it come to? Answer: 505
